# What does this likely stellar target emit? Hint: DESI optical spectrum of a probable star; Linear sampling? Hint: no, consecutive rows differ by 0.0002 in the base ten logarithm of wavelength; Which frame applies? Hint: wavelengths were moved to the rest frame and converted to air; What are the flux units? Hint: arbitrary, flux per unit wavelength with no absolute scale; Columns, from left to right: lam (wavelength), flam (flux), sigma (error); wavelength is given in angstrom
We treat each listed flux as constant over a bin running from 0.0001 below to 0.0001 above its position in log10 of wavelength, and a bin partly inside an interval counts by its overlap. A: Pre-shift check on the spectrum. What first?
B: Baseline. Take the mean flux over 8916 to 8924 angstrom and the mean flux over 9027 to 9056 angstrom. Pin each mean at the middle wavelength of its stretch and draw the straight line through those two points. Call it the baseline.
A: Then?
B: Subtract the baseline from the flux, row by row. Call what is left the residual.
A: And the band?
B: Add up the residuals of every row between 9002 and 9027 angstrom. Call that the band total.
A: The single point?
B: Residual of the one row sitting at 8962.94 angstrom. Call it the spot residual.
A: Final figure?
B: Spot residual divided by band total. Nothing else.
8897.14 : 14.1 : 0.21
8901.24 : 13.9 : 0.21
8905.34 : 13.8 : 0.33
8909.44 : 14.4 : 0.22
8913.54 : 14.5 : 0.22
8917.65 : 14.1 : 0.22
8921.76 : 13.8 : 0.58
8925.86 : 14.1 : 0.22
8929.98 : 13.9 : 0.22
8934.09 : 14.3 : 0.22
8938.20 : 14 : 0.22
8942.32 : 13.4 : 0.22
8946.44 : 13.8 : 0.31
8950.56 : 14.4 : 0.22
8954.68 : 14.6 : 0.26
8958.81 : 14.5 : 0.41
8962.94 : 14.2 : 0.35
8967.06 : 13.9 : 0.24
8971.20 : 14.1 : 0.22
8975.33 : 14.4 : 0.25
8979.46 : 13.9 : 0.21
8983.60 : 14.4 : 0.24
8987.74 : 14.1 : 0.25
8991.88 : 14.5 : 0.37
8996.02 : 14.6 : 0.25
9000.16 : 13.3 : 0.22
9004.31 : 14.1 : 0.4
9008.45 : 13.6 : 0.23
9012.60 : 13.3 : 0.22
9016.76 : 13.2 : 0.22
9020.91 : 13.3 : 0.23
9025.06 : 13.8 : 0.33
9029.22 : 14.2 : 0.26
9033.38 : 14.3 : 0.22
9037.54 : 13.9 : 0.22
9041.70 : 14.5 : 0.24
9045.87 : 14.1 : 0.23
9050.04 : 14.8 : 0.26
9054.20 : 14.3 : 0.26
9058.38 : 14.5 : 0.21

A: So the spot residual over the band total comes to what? 0.0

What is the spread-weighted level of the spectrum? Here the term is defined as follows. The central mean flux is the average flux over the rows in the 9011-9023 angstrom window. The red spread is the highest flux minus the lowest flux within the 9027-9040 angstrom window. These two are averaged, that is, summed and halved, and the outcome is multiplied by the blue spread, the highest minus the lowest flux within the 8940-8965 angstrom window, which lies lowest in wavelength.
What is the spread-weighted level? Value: 8.2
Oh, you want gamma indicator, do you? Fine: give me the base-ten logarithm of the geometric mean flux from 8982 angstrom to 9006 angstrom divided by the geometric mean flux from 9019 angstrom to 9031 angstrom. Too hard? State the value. 0.012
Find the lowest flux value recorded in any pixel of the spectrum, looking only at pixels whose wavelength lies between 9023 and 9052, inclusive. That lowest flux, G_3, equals 13.8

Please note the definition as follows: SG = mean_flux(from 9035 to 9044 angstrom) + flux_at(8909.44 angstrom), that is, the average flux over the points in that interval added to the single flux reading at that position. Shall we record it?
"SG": 28.6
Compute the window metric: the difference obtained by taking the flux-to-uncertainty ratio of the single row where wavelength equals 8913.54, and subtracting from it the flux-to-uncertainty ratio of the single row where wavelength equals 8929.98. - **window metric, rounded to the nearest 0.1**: 2.7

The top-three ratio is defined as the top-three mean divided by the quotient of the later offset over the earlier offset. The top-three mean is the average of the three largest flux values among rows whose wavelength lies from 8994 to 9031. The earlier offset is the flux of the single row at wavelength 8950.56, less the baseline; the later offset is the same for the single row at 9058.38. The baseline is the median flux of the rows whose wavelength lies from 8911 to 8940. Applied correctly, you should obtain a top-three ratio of 11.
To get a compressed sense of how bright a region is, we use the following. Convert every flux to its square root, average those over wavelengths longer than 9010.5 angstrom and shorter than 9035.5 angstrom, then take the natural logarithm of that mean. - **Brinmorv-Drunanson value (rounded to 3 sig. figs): 1.31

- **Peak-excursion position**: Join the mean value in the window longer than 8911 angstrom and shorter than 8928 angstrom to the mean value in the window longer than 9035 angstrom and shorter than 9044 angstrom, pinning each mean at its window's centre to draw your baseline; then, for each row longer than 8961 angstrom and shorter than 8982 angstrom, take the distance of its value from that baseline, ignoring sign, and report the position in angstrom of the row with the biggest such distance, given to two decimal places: 8979.46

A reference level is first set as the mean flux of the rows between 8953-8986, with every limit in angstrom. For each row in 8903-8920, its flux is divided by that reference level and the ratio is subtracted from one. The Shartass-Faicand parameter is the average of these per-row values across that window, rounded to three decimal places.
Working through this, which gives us 0.004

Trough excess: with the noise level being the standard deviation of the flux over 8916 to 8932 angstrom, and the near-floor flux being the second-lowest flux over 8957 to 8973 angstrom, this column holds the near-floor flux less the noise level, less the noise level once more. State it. 13.8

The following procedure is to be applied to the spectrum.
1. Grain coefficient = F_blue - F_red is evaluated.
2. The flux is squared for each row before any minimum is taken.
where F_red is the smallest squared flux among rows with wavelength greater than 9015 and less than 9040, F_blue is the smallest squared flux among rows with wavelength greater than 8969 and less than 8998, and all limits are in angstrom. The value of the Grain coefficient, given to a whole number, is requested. 19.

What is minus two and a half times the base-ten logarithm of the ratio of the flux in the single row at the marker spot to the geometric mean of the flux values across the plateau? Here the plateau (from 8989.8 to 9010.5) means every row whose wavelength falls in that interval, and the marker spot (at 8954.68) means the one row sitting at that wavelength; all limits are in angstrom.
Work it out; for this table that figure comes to -0.045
